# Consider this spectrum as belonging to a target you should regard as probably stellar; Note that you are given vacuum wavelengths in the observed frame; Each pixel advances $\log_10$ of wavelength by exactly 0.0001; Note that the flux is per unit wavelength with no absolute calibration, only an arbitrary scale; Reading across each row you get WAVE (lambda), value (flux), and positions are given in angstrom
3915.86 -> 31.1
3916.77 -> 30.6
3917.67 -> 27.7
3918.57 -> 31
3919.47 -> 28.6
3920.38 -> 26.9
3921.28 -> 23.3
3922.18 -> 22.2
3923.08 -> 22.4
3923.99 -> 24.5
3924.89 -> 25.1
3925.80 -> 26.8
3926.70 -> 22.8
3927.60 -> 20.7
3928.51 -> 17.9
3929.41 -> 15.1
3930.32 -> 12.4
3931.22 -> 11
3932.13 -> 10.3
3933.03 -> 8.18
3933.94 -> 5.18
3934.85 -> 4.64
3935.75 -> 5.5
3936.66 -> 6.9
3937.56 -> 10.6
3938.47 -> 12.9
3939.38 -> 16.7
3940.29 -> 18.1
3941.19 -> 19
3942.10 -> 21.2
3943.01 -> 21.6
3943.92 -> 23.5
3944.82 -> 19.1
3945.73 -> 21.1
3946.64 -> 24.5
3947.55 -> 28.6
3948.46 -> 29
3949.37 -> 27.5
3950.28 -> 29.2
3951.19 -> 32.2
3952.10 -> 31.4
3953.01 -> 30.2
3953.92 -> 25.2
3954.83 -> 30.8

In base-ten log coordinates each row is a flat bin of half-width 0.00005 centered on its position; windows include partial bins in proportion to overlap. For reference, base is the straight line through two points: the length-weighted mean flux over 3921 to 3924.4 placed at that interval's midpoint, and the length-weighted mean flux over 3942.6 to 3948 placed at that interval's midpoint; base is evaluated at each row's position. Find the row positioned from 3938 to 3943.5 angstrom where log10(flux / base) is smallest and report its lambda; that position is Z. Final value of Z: 3938.47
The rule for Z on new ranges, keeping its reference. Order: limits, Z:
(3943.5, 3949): 3944.82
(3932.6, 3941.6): 3934.85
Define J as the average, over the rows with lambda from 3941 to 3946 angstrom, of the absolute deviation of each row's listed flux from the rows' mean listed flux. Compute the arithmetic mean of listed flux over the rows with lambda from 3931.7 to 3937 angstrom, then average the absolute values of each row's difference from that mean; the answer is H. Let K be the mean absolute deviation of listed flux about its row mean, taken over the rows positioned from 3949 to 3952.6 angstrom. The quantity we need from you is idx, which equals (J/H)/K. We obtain 0.43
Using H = 1.7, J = 1.2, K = 1.7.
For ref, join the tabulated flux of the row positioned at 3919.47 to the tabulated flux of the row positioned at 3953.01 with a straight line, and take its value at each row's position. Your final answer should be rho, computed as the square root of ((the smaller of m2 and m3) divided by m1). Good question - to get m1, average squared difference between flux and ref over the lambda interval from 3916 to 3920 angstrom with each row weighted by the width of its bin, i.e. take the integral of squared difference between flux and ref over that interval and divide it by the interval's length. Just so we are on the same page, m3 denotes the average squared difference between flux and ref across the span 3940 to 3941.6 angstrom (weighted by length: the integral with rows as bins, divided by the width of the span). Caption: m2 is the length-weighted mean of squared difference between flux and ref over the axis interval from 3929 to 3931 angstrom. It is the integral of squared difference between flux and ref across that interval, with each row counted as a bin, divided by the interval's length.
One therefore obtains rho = 6.3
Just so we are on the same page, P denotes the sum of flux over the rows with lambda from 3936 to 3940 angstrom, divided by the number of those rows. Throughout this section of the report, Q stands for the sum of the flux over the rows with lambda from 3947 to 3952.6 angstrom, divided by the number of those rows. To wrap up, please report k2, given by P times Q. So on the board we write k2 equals 349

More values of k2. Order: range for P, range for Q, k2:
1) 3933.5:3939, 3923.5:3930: 166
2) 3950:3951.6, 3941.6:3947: 670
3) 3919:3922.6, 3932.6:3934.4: 169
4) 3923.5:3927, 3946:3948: 658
